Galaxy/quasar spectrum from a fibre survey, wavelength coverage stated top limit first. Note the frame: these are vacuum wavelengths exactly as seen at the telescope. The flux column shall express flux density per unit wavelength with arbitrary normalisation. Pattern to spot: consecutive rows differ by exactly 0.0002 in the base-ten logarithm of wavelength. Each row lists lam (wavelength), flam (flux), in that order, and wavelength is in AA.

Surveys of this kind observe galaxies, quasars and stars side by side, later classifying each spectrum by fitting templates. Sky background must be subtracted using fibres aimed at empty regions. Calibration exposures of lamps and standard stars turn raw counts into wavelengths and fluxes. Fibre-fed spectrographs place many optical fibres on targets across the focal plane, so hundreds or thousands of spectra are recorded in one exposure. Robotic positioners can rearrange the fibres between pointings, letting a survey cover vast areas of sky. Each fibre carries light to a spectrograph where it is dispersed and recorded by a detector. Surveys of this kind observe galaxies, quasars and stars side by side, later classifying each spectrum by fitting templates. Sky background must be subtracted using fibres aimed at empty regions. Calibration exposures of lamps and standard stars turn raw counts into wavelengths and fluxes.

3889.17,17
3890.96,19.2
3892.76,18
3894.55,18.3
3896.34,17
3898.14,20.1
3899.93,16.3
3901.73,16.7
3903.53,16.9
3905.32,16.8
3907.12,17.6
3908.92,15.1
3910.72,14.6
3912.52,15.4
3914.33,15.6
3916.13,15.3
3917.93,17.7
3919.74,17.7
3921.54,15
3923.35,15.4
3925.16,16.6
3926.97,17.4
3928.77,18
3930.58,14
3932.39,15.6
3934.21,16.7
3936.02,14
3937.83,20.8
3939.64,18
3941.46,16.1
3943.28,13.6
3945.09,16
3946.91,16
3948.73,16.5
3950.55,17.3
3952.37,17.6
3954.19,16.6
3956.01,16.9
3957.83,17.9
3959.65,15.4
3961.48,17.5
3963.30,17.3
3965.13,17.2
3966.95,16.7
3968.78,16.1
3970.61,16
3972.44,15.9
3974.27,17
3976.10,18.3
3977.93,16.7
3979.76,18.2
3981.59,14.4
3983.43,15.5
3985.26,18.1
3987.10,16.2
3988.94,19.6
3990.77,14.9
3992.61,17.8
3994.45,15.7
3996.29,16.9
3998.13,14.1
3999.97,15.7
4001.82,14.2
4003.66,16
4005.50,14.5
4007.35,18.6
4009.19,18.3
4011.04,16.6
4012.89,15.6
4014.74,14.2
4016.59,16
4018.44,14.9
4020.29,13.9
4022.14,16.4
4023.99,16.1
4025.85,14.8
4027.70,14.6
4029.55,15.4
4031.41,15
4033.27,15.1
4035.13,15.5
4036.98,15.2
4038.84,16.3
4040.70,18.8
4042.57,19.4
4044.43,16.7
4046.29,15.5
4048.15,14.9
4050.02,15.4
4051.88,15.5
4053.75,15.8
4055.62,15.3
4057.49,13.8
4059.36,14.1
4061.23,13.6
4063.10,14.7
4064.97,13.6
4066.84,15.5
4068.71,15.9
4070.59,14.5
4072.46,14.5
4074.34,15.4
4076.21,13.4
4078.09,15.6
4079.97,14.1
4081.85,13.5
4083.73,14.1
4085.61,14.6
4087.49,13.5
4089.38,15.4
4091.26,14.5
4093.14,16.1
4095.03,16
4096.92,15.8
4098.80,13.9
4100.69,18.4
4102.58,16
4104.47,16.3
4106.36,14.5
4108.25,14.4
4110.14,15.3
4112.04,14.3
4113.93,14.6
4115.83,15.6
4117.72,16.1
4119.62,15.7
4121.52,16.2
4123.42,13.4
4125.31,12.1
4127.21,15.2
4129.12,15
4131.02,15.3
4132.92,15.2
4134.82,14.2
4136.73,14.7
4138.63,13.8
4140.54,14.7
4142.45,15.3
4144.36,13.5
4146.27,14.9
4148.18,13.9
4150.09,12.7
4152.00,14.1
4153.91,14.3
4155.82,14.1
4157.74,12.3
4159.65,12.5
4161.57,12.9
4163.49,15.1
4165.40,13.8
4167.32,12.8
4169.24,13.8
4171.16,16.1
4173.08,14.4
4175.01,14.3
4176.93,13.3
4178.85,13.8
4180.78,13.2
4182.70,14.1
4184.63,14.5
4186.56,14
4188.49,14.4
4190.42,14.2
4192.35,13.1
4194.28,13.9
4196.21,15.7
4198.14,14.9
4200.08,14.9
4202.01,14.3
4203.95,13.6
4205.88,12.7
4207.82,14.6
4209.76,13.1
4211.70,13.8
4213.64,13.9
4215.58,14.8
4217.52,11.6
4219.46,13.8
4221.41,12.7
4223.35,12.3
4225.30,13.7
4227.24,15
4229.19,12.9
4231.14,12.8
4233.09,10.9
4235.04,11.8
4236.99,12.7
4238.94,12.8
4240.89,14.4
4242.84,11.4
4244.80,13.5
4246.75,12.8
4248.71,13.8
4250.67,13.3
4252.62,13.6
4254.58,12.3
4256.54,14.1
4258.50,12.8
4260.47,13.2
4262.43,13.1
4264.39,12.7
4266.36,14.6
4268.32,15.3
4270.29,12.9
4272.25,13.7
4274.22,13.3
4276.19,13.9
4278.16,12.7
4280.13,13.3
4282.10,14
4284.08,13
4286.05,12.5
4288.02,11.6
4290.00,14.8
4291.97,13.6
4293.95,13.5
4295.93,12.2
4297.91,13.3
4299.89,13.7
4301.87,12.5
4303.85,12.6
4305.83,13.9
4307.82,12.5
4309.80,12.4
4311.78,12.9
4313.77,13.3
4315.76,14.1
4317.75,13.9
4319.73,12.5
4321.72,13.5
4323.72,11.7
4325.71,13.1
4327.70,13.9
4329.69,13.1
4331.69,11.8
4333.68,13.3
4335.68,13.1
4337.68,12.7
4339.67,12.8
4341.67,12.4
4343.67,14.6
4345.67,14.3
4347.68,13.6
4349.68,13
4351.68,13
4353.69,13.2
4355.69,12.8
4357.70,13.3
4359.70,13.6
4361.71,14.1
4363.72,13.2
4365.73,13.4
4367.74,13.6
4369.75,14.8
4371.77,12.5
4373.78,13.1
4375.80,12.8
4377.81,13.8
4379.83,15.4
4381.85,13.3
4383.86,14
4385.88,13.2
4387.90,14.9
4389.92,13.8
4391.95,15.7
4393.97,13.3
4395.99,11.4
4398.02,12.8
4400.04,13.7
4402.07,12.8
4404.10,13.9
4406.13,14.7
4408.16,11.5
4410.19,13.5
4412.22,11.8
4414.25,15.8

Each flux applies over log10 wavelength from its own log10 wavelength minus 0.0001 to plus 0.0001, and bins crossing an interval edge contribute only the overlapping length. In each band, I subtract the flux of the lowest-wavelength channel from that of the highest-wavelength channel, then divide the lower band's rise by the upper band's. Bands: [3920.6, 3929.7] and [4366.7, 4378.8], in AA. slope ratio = 15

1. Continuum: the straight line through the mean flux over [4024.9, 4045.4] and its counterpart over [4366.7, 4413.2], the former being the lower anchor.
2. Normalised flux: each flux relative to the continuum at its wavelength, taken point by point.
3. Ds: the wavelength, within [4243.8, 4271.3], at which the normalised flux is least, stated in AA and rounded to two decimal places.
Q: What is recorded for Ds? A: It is 4254.58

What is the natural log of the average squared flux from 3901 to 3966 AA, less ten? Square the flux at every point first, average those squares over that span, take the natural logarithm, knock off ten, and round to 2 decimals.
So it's -4.39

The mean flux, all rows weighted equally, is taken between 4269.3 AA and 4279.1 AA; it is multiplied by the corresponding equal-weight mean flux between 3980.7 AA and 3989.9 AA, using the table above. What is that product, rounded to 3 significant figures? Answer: 223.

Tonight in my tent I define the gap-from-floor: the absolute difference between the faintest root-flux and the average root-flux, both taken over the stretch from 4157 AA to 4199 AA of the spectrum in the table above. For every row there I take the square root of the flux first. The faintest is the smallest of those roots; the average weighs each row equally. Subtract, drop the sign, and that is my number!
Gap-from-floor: 0.23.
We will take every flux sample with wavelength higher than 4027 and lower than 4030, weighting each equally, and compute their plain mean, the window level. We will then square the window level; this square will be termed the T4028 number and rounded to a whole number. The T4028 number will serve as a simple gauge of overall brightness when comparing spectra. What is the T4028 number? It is 225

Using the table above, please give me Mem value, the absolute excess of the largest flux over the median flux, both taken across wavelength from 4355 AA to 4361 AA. 0.30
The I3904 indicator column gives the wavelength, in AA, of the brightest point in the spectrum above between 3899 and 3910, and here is 3907.12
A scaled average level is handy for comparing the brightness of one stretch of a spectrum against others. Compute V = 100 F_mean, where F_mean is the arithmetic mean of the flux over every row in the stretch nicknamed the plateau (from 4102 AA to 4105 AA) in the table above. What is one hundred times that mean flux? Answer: 1615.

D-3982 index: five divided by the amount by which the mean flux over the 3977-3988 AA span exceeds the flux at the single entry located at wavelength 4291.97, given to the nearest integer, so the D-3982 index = 2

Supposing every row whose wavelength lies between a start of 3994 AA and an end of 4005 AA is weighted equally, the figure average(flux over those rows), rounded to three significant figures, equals 15.4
